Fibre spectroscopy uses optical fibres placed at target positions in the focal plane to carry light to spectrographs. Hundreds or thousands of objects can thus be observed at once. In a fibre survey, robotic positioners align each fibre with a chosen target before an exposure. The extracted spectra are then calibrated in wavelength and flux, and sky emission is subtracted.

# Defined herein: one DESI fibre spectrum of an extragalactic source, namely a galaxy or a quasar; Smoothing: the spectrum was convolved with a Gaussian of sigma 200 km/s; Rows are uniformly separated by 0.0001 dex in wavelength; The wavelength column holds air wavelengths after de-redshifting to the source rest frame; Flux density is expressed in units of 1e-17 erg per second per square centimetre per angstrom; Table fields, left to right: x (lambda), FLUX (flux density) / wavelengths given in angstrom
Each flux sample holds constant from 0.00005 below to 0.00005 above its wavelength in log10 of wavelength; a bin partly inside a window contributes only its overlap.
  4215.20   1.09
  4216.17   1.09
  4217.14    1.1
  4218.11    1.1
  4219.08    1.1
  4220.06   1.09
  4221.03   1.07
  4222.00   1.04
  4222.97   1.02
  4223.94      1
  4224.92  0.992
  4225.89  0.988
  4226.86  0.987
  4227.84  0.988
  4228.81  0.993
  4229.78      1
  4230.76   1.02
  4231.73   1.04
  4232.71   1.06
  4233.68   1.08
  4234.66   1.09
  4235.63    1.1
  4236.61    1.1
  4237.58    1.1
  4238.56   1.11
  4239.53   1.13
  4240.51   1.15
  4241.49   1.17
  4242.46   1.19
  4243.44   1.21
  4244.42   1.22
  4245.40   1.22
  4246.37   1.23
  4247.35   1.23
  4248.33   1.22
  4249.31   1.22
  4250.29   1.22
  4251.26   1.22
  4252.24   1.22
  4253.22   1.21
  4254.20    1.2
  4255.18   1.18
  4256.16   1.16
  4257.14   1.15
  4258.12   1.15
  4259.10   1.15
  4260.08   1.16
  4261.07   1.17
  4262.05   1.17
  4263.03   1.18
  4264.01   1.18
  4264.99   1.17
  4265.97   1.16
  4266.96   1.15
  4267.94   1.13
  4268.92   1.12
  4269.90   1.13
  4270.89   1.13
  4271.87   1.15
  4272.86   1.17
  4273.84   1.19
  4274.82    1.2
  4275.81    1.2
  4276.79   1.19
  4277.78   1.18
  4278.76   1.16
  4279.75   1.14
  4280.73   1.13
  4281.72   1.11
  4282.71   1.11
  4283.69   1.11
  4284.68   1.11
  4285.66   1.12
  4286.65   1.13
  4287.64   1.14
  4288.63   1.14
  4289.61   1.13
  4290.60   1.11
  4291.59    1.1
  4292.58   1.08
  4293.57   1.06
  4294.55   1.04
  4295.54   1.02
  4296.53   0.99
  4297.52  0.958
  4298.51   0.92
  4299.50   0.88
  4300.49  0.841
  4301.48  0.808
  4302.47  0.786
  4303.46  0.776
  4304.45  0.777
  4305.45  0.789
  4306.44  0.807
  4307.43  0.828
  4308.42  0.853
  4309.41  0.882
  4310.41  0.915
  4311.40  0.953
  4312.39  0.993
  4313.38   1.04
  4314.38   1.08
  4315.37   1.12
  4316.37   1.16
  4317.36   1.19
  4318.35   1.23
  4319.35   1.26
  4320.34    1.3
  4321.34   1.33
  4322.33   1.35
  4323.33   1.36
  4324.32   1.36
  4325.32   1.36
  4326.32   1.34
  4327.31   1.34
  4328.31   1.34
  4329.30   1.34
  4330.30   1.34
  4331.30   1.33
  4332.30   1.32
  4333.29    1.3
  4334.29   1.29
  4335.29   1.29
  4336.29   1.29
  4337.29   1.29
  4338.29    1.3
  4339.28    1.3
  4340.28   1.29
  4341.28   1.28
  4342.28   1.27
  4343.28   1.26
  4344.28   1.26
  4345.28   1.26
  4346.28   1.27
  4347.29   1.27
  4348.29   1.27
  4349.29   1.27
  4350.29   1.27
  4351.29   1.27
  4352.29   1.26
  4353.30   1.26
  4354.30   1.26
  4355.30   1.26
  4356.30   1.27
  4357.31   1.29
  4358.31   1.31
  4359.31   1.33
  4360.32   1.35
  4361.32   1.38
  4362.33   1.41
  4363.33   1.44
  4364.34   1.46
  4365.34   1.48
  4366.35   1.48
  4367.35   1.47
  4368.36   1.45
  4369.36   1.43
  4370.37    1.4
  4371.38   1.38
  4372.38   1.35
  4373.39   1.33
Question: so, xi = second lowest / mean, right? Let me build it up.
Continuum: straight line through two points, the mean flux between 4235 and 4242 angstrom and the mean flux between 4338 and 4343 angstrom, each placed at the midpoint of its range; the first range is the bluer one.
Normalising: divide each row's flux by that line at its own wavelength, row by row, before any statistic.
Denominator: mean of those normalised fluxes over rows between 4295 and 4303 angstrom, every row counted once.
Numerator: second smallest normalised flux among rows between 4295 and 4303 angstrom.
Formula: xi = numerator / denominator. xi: 0.89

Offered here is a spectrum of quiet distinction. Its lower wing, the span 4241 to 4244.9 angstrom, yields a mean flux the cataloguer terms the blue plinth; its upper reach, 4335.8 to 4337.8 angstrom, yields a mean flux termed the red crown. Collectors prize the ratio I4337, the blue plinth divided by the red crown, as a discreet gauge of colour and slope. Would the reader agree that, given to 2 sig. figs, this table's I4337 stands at 0.93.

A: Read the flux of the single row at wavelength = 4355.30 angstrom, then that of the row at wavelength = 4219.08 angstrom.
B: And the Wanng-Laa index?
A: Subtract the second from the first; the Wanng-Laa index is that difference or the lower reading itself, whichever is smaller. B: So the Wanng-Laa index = 0.16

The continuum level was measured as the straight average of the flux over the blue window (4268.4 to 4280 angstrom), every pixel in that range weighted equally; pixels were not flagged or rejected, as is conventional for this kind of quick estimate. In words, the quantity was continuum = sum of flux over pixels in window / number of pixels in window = 1.16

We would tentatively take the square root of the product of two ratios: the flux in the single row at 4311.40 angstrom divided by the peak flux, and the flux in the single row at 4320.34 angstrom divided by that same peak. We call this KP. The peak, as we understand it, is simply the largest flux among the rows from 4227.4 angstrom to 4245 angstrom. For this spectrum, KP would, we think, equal 0.91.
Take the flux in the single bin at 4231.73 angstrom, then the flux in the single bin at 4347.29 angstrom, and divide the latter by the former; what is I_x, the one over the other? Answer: 1.22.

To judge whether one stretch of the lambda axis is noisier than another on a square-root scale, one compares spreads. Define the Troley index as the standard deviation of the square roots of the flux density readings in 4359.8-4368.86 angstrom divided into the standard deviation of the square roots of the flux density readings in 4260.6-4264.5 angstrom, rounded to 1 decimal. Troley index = 0.1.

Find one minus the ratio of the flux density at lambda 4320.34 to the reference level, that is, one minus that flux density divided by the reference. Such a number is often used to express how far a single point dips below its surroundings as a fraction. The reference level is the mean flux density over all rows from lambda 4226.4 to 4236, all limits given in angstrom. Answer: -0.26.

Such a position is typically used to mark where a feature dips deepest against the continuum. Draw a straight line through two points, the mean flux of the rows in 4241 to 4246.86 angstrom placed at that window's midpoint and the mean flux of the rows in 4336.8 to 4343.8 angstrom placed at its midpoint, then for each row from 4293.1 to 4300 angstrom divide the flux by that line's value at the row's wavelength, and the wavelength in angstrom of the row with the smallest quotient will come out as 4299.50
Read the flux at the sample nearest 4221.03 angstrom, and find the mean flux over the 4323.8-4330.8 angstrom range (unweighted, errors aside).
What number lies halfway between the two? 1.21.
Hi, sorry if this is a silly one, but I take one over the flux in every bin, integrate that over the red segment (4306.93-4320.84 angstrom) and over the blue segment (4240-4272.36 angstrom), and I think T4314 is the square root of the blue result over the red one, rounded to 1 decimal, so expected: 1.4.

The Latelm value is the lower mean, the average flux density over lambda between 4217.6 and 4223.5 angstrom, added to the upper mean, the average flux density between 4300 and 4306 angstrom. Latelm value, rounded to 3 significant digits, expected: 1.87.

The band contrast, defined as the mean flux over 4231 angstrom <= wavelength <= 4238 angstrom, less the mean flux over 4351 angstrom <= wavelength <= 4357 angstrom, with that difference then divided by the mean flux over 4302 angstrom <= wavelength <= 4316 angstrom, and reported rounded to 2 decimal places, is -0.20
